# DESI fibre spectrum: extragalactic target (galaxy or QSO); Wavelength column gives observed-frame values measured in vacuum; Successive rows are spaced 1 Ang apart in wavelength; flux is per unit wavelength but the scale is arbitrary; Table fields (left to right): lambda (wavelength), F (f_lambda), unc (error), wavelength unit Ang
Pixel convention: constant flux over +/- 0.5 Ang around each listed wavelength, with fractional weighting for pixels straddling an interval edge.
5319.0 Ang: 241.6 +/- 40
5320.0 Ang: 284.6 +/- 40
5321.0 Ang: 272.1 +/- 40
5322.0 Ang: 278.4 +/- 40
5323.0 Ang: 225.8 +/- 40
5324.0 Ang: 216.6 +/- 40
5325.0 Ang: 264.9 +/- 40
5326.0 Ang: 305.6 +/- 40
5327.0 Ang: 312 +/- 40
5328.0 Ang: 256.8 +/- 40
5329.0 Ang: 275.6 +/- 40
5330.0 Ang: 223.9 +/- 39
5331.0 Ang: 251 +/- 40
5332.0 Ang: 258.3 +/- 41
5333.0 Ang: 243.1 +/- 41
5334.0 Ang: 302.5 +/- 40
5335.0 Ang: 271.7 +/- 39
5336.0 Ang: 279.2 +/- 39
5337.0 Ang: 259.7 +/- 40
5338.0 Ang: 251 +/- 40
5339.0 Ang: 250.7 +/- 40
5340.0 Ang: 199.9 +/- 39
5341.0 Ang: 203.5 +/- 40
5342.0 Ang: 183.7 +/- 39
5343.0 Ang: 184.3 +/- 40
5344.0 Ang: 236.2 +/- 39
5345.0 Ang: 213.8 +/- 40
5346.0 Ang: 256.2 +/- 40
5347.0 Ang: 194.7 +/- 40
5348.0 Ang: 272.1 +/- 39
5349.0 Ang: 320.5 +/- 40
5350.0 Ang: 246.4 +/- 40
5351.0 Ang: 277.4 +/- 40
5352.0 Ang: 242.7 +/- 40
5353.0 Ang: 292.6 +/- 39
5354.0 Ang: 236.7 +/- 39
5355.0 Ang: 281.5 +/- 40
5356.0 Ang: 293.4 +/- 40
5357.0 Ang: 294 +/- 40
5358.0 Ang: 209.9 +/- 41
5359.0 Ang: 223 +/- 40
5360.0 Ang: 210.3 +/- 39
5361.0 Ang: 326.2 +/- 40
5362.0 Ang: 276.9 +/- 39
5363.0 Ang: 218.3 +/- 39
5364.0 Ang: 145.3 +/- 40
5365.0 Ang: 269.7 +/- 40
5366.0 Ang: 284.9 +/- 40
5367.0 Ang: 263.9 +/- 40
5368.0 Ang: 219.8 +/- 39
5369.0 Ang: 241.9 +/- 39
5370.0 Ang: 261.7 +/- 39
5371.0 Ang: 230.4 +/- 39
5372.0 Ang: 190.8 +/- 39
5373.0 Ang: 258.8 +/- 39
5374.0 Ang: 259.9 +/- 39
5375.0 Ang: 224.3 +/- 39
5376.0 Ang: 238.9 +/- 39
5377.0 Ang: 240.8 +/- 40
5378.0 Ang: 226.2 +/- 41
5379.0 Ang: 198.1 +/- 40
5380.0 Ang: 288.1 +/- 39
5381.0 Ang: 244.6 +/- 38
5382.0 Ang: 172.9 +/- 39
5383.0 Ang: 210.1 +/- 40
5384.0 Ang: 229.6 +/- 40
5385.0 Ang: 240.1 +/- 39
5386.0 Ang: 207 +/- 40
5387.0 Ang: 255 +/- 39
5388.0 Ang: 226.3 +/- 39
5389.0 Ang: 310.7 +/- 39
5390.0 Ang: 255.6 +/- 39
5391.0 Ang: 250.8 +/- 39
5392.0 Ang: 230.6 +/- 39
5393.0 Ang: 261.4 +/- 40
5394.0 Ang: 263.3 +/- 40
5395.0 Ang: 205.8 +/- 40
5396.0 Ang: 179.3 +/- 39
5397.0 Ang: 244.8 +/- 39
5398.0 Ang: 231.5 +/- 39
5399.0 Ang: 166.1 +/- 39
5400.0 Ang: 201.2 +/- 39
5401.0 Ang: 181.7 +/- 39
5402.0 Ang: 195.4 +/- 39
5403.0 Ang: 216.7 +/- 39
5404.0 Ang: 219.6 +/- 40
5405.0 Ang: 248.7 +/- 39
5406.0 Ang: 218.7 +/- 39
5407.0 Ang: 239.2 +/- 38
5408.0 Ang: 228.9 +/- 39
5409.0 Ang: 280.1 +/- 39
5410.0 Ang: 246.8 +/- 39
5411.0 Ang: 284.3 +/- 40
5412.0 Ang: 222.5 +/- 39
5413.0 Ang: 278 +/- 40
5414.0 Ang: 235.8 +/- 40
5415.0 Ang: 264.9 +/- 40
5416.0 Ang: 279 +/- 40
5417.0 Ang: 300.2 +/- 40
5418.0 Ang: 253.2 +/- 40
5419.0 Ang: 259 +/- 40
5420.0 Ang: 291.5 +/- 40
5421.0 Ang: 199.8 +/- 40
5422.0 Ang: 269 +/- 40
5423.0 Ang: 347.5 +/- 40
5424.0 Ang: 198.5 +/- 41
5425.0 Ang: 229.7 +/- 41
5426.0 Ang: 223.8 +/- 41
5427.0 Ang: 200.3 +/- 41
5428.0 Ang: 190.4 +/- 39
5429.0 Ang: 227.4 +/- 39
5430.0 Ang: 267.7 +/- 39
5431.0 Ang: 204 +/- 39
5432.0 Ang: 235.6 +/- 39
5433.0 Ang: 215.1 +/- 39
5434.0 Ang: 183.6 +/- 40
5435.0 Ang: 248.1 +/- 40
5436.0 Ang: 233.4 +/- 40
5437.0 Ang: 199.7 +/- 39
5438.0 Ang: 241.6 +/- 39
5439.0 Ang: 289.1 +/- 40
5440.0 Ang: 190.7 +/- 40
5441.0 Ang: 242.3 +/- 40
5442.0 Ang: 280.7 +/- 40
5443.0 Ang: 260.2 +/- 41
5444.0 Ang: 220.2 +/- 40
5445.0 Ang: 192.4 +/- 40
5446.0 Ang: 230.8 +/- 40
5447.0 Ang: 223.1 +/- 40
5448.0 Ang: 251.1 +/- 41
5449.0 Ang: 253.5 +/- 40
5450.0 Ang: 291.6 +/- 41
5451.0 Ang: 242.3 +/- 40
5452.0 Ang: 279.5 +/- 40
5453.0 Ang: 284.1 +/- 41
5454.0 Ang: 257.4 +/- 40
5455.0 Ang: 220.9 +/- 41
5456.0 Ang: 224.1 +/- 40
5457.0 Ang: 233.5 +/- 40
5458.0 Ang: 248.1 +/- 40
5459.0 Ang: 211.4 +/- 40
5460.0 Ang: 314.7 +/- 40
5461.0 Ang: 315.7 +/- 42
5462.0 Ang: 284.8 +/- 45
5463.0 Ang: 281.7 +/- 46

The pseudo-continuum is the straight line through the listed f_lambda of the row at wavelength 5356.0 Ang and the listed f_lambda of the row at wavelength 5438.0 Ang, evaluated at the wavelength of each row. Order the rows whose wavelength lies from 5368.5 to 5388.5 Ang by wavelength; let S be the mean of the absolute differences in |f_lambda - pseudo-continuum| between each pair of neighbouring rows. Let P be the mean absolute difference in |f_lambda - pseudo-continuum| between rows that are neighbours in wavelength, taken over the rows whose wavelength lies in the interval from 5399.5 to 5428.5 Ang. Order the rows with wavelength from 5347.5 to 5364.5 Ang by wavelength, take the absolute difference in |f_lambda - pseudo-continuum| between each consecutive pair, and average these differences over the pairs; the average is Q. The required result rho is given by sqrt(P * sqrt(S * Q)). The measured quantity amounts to 26.3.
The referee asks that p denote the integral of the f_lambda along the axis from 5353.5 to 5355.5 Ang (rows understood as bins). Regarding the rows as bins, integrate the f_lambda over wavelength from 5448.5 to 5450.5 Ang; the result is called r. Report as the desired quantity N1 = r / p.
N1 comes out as 1.05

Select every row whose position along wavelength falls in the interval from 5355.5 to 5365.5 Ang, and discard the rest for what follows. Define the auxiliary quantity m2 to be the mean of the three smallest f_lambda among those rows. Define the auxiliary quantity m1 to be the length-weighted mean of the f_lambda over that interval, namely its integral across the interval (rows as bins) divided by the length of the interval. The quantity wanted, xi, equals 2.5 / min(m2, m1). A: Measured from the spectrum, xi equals 0.0133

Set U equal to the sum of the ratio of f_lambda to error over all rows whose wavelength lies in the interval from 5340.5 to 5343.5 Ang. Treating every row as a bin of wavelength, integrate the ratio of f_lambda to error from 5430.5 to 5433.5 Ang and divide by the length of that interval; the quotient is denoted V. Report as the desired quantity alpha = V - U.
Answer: -8.8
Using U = 14.4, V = 5.60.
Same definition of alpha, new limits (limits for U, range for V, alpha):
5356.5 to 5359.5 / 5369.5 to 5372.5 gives -12.2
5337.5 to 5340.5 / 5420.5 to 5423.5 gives -10.9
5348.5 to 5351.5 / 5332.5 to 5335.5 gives -14.3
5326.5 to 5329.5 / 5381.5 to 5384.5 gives -16.0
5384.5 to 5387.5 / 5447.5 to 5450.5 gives -11.3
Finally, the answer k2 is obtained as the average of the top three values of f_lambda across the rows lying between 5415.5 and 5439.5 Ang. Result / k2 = 313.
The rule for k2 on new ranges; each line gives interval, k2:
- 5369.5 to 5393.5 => 287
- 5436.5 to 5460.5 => 298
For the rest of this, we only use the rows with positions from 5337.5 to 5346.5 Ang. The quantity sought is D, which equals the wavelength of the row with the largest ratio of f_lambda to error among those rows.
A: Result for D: 5346.0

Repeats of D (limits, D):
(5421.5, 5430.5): 5423.0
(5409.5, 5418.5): 5417.0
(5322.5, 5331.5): 5327.0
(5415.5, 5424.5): 5423.0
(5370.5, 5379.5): 5374.0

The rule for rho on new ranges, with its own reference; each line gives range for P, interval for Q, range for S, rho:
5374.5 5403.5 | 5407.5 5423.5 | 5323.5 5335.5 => 27.6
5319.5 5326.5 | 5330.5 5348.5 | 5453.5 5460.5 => 25.3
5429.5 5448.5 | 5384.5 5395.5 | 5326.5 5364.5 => 27.6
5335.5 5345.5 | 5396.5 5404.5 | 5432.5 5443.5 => 23.5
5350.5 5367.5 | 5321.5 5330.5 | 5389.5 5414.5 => 34.0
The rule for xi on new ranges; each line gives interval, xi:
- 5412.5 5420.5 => 0.0100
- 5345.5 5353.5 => 0.0110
